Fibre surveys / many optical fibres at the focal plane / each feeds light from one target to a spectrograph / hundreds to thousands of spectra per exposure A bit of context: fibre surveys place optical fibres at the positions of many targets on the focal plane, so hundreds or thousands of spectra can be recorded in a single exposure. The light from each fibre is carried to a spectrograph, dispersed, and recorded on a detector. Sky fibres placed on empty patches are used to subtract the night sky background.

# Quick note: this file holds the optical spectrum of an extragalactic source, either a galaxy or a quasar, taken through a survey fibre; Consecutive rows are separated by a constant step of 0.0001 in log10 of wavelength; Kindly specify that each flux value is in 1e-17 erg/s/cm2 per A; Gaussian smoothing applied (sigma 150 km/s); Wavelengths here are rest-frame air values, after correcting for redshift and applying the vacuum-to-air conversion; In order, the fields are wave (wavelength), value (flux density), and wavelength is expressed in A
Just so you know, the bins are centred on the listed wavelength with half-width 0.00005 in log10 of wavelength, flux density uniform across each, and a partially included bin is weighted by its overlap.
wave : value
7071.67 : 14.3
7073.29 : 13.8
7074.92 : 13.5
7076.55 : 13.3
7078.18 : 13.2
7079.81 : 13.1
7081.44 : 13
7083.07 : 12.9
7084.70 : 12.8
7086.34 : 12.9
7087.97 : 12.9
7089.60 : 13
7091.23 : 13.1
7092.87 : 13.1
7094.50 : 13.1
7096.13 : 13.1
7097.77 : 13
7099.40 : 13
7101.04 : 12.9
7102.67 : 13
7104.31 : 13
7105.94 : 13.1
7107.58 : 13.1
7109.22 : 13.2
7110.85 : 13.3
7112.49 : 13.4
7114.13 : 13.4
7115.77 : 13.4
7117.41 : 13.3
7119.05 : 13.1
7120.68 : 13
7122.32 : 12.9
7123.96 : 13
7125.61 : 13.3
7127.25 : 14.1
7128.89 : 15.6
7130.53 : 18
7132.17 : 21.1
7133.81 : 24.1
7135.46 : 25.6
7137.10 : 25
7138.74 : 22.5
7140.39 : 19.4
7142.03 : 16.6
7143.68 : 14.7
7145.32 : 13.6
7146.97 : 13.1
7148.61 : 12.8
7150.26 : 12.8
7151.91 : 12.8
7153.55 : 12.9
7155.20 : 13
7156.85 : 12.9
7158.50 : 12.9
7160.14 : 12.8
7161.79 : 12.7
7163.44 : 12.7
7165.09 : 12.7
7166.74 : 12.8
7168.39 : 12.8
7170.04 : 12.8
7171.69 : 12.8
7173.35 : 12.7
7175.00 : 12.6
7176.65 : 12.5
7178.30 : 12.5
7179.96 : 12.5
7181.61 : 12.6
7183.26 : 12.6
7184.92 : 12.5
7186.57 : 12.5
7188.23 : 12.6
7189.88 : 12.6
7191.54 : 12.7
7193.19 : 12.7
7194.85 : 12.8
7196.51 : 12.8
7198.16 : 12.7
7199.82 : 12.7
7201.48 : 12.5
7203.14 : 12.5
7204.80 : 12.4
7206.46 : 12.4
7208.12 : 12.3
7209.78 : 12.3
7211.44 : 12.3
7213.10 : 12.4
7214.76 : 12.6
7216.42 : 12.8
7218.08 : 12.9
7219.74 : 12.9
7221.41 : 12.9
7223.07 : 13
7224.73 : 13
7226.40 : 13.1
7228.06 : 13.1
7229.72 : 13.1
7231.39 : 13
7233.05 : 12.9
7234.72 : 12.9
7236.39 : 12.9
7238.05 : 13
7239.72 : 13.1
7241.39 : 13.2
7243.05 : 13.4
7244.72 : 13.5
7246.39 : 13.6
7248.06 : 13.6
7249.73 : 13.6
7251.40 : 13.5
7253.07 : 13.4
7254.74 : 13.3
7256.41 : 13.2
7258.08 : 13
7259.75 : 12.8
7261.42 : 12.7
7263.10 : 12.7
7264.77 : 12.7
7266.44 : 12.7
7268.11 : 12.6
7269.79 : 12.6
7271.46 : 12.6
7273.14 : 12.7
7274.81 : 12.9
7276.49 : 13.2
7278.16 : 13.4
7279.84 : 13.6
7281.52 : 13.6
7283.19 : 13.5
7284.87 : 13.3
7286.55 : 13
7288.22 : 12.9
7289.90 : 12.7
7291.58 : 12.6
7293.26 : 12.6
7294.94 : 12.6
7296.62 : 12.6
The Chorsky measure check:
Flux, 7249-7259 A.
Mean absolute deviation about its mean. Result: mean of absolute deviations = 0.17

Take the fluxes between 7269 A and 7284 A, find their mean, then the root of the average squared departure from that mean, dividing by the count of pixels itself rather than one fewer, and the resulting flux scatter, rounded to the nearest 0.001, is 0.402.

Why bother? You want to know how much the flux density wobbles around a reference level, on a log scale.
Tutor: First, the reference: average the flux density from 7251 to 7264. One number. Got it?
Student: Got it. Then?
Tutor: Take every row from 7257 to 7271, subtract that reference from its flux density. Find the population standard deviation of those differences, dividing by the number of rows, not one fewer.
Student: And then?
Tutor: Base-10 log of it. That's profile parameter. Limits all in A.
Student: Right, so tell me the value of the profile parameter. -0.92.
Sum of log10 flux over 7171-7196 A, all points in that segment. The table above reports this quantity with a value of 17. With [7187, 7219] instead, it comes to 21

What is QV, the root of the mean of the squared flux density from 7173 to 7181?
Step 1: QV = 12.6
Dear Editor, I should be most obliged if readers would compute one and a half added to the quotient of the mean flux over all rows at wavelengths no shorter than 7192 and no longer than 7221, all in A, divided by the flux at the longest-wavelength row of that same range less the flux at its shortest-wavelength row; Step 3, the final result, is 64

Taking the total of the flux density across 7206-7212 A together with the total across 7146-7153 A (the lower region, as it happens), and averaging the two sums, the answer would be 50.4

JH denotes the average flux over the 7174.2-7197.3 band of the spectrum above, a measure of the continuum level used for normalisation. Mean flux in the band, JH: 12.6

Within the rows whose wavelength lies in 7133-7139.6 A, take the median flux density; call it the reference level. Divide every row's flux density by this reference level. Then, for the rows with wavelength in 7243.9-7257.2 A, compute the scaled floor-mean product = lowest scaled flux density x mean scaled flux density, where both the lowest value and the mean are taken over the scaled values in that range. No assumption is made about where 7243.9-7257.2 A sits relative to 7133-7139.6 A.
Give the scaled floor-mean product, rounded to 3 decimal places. 0.295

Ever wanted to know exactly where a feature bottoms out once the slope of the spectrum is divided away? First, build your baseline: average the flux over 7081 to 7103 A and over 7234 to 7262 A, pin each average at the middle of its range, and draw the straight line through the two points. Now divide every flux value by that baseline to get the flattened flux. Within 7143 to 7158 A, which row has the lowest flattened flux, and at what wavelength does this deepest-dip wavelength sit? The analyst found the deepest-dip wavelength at 7151.91 A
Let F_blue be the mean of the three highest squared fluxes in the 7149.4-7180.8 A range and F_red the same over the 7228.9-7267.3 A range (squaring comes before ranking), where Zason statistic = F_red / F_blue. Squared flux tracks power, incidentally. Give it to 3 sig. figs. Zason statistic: 1.11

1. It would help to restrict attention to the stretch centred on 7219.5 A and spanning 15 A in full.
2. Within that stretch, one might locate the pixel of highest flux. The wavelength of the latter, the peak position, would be 7226.40 A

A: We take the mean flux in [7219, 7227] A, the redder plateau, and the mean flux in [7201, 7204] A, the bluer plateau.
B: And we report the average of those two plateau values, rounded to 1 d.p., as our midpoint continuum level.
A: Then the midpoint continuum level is 12.7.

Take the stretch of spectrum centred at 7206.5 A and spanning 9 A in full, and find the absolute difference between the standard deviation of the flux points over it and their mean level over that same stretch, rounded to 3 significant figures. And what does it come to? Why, 12.3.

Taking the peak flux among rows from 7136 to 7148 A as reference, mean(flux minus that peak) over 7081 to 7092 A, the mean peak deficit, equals -12.1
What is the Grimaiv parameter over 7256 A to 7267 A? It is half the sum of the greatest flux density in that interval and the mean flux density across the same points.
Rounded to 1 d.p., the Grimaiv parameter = 13.0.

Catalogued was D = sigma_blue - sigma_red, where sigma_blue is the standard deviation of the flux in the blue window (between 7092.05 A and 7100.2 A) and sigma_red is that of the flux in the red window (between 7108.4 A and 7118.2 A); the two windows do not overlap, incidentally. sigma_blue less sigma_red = -0.03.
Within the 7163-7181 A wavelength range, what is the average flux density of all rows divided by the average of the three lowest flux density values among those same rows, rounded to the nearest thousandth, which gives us 1.014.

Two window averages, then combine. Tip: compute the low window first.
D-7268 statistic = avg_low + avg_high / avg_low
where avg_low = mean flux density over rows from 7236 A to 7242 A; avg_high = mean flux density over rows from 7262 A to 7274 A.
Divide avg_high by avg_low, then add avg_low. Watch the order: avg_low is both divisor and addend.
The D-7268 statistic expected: 14.0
